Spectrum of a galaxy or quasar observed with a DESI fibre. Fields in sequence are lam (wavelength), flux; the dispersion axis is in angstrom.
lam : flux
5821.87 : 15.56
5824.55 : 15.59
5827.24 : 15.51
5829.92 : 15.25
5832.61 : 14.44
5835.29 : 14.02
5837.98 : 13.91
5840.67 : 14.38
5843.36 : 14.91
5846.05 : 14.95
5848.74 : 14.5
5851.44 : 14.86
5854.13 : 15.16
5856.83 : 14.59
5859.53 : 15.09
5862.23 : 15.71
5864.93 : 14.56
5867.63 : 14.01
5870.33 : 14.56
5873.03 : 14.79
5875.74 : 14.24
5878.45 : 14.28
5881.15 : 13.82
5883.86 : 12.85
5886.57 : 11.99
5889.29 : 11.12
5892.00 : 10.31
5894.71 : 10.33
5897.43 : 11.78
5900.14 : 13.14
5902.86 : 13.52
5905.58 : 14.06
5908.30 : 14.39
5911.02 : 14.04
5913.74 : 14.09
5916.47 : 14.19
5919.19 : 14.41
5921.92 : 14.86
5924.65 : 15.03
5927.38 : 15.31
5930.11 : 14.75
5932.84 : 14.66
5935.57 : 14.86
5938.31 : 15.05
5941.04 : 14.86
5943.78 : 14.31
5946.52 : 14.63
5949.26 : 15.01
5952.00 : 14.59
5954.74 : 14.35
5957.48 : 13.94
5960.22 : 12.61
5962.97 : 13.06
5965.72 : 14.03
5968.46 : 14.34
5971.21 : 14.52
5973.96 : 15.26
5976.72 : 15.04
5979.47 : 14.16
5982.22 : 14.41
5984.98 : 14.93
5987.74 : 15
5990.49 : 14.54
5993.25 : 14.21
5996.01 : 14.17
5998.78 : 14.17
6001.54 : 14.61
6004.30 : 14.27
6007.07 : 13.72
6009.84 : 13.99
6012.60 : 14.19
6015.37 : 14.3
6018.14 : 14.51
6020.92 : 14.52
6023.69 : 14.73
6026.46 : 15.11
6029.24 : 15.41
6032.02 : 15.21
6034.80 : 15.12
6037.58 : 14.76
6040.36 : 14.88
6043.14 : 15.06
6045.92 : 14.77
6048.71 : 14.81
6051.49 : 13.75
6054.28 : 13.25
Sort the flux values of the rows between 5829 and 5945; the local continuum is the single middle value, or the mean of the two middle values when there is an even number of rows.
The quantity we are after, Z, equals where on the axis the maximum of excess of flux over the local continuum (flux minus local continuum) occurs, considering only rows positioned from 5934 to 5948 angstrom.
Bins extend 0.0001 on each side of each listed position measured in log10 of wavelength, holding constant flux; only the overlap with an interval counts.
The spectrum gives 5938.31 angstrom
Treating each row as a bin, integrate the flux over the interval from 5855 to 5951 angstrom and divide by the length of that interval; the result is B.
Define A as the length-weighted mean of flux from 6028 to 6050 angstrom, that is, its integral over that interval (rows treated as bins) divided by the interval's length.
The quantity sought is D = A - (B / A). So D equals 14.1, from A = 15.0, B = 14.0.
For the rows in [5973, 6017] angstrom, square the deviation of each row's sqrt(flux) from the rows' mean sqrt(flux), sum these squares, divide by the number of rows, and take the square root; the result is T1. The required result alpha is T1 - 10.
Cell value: -9.95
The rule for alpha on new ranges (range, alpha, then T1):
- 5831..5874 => -9.94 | 0.059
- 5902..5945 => -9.94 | 0.061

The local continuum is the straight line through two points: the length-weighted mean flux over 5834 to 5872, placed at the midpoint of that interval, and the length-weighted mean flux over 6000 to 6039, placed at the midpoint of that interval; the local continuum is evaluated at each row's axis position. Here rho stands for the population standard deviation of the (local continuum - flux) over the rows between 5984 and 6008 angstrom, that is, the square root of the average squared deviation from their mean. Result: 0.4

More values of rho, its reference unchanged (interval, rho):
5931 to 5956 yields 0.2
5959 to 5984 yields 0.8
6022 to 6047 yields 0.2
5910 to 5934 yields 0.4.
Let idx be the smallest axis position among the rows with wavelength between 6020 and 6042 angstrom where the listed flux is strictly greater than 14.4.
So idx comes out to 6020.92 angstrom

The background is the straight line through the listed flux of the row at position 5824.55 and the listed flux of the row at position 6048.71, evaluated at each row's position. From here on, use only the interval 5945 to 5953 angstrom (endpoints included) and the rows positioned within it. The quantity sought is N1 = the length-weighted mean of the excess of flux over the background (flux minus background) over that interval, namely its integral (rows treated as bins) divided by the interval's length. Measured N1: -0.4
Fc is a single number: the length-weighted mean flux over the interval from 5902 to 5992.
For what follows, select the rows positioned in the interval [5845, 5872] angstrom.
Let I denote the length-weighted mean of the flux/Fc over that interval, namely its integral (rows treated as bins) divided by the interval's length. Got 1.02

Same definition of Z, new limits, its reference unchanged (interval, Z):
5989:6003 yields 6001.54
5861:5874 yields 5862.23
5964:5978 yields 5973.96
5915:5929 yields 5927.38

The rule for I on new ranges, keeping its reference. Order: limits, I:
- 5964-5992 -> 1.01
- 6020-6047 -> 1.04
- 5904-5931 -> 1.00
